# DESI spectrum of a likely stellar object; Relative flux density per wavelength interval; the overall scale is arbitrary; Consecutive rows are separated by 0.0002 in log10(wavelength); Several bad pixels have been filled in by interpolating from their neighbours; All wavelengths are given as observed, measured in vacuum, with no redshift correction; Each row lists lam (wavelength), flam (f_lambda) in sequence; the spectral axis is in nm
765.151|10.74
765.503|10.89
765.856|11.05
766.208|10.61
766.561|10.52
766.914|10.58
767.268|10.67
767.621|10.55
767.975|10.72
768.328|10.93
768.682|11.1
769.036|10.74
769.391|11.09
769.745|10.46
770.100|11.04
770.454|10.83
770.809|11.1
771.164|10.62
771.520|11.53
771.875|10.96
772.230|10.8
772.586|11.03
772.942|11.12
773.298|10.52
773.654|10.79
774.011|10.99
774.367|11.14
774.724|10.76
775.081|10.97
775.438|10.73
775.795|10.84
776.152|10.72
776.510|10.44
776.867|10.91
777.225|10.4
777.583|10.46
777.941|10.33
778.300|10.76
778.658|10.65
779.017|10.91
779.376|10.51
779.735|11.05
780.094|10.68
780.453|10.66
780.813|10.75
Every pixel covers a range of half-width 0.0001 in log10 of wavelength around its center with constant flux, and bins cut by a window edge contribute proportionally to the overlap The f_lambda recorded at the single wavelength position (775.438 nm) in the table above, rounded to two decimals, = 10.73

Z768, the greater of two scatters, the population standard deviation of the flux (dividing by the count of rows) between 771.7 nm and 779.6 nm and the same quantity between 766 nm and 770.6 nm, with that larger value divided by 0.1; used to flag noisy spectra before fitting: 2.32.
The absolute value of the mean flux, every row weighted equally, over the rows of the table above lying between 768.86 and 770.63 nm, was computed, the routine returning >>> 10.8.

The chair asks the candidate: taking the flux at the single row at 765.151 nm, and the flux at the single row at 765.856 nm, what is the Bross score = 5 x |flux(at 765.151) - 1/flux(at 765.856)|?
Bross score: 53.2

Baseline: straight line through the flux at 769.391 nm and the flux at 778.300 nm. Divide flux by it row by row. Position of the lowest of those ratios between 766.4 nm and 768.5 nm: 766.561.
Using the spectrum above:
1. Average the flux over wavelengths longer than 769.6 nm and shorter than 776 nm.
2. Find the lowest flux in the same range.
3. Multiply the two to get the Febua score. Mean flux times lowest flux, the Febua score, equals 114.0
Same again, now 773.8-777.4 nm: 112.2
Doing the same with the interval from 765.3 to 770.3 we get 112.8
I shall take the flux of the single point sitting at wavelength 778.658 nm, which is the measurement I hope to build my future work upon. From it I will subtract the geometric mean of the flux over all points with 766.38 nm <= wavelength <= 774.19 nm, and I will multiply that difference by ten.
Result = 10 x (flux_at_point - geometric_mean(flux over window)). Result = -2.0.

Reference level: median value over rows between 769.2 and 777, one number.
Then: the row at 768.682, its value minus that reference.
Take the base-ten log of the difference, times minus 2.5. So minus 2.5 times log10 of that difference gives 1.6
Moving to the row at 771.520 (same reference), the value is 0.5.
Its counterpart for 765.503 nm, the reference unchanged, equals 4.6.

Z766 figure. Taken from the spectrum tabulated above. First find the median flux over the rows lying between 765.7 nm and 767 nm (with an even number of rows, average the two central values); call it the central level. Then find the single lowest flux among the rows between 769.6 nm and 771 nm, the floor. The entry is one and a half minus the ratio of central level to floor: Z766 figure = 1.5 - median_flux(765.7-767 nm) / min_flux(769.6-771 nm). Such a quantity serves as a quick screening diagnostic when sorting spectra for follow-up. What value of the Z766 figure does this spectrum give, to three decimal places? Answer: 0.487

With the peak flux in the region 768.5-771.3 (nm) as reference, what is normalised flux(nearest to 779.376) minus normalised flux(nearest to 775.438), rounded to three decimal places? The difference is -0.020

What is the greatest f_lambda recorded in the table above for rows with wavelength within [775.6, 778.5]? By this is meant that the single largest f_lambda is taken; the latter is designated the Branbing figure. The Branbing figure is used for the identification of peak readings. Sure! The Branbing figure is 10.91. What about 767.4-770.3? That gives 11.1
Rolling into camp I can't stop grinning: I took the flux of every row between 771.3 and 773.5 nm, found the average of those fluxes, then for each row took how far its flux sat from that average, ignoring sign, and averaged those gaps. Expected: 0.23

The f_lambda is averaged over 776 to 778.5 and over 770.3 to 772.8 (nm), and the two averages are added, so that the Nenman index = 21.6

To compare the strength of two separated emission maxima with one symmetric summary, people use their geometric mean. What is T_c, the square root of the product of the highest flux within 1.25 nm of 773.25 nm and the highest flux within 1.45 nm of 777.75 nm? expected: 11.0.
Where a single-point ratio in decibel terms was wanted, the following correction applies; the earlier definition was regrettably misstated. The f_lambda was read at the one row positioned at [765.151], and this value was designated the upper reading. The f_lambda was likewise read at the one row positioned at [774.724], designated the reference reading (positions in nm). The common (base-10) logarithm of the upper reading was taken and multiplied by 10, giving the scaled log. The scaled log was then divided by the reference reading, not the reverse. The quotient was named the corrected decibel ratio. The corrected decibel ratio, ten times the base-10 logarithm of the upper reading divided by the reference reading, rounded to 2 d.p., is 0.96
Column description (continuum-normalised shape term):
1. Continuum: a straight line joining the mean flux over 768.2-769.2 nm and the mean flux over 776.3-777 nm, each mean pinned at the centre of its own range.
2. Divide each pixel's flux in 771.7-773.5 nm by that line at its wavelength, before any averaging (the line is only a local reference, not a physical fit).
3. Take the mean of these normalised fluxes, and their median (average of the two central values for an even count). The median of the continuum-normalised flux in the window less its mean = 0.005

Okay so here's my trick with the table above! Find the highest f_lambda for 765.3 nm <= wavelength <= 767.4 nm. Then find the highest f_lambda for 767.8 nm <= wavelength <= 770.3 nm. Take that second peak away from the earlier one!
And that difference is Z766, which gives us -0.05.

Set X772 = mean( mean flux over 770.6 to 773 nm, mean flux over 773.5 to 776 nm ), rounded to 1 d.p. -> 11.0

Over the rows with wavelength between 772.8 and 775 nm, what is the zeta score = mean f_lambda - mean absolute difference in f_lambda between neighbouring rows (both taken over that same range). 10.6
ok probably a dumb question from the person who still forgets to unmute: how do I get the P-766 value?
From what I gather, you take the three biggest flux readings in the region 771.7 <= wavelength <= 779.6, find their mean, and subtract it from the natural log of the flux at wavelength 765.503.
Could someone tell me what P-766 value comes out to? -8.7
